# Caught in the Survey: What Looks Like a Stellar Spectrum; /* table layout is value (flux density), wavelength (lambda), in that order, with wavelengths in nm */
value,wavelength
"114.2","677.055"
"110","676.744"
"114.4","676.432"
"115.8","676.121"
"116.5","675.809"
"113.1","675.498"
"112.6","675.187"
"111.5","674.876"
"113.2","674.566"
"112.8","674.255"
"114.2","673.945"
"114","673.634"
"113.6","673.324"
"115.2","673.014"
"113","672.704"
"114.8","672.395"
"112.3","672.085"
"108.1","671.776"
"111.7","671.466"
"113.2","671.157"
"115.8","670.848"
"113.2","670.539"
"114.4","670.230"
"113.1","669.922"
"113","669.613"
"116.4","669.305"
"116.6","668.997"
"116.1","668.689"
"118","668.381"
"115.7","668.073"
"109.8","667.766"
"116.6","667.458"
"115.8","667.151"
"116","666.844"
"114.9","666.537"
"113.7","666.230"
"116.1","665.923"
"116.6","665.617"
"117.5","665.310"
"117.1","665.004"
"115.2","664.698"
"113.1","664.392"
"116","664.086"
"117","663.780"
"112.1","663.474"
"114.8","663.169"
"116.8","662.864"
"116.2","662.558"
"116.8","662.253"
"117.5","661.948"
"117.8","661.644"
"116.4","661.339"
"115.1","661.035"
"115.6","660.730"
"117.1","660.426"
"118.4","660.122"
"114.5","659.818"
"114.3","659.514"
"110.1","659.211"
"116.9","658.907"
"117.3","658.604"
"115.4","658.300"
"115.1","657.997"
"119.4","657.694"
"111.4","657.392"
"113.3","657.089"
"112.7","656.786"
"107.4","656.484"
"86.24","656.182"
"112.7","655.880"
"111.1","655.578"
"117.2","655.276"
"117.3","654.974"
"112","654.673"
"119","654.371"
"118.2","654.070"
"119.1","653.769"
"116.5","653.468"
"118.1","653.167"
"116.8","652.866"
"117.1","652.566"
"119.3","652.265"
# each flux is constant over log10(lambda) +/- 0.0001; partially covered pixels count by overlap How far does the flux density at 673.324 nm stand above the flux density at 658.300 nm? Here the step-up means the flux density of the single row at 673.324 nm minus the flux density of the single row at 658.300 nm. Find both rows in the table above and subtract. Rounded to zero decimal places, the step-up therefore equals -2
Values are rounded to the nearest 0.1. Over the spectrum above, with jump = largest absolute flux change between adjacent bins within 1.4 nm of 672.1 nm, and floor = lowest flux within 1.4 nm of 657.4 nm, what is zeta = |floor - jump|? 82.0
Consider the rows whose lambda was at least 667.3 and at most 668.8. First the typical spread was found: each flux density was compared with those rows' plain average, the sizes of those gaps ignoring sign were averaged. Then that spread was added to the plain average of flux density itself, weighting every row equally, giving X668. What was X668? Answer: 117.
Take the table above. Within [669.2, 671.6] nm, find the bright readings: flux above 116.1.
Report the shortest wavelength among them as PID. 669.305 nm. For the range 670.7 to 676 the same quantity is 675.809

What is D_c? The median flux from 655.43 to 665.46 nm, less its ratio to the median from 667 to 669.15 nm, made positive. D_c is 114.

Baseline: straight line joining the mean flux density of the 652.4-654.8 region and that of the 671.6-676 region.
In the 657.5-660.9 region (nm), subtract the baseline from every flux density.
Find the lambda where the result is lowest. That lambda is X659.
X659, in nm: 659.211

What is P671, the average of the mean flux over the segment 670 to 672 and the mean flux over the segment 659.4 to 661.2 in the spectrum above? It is 114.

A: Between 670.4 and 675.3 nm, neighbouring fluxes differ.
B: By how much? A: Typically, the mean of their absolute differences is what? 1.9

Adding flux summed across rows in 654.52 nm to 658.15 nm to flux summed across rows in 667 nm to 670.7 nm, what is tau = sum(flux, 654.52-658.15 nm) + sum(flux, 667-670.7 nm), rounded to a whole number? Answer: 2715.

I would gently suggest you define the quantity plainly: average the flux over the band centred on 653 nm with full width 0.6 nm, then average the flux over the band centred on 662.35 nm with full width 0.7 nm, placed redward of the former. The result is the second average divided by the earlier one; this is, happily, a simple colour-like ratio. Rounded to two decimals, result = 0.99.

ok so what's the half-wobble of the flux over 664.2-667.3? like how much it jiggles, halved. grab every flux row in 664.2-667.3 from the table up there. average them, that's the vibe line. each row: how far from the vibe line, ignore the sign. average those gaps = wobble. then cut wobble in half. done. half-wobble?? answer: 0.55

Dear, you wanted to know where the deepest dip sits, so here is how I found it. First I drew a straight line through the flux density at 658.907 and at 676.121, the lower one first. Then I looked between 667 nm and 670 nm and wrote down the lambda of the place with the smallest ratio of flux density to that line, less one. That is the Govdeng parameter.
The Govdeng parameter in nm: 667.766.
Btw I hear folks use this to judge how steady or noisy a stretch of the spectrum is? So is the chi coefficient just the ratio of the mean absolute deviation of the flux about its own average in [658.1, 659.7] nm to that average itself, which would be 0.018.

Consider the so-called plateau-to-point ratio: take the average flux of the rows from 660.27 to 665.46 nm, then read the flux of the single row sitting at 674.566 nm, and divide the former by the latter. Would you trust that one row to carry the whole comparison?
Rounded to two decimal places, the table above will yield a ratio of 1.02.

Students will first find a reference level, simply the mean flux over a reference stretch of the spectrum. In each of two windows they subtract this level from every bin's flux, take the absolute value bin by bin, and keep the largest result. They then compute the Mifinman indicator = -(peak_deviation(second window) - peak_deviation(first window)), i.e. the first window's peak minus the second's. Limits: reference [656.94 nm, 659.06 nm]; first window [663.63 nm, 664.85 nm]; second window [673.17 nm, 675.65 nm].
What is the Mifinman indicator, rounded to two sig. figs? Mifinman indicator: -1.6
